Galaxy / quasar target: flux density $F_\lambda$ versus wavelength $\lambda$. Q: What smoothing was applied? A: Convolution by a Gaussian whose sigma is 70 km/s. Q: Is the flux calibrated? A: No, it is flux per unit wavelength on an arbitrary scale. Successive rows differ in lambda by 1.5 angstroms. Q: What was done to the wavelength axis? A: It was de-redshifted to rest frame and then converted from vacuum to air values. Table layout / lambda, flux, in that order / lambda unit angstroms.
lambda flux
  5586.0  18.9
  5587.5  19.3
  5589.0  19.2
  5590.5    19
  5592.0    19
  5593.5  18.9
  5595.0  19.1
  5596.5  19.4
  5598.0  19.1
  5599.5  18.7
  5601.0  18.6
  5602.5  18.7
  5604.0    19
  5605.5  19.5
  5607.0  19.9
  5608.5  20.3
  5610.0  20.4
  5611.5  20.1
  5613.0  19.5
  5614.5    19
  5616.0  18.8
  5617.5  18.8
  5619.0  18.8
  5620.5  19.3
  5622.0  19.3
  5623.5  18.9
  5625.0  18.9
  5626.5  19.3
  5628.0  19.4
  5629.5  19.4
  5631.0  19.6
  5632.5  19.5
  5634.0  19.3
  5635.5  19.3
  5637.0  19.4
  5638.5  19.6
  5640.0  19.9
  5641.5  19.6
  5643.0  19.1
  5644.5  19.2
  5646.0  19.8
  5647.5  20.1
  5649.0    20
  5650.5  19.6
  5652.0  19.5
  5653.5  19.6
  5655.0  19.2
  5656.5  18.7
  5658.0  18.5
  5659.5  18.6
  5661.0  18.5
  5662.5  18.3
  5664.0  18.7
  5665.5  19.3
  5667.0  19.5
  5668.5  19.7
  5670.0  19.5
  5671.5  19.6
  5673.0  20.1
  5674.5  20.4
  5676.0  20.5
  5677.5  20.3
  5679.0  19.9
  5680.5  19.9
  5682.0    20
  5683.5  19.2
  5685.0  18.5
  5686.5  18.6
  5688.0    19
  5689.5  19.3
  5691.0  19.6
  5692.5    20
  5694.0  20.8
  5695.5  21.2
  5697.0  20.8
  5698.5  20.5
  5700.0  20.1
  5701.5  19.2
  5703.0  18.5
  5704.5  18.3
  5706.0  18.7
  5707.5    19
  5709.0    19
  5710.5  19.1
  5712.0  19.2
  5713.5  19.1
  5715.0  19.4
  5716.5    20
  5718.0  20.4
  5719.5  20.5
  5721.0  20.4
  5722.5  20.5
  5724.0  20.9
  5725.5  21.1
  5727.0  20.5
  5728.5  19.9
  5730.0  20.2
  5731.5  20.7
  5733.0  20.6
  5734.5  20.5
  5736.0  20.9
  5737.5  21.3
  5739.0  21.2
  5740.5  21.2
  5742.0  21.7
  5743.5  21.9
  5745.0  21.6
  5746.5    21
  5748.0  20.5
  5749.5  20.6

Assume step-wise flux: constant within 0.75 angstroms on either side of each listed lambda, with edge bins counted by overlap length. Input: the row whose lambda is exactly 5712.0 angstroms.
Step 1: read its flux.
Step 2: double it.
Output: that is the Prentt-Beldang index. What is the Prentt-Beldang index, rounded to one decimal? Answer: 38.4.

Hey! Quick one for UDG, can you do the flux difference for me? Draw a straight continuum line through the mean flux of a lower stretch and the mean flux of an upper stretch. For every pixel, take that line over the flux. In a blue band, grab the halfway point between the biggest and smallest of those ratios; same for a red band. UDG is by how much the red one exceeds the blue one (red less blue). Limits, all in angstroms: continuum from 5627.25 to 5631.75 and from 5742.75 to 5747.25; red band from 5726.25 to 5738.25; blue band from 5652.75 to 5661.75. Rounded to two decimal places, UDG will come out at -0.01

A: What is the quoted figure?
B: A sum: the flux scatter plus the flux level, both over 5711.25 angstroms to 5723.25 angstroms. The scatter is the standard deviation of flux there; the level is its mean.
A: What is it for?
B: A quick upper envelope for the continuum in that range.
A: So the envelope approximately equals 20.5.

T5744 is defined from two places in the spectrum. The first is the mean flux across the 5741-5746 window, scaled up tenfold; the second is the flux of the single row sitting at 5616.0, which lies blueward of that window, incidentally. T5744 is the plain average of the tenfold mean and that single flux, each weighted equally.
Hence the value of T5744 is 118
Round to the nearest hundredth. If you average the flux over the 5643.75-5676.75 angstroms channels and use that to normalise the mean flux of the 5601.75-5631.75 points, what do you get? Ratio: 1.00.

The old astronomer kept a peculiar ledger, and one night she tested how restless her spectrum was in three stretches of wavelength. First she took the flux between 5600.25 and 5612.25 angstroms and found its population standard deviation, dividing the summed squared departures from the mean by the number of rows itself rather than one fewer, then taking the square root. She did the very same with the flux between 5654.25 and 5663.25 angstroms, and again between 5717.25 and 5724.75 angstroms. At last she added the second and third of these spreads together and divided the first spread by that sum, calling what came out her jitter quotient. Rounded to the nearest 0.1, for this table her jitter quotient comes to 1.4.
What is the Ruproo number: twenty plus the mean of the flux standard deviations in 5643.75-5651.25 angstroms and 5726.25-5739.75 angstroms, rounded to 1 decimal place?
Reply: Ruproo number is 20.4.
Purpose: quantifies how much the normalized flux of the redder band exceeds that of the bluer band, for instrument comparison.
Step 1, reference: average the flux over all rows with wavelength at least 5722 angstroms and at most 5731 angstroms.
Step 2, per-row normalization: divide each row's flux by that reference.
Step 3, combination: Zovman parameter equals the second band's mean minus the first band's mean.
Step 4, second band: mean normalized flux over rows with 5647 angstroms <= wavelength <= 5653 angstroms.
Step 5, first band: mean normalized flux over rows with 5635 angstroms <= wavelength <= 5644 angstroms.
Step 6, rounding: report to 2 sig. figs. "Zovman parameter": 0.015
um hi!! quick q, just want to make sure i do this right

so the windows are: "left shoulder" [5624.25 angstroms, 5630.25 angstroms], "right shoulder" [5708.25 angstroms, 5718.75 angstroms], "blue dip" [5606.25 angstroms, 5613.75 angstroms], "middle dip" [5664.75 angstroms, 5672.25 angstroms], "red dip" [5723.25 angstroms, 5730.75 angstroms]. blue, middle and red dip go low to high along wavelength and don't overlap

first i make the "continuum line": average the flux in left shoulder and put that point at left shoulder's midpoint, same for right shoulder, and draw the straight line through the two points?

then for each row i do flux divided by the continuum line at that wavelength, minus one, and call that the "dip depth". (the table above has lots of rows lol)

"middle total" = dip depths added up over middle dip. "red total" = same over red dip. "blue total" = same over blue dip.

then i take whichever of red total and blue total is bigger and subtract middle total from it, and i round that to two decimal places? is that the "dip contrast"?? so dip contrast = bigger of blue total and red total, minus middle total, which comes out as 0.22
